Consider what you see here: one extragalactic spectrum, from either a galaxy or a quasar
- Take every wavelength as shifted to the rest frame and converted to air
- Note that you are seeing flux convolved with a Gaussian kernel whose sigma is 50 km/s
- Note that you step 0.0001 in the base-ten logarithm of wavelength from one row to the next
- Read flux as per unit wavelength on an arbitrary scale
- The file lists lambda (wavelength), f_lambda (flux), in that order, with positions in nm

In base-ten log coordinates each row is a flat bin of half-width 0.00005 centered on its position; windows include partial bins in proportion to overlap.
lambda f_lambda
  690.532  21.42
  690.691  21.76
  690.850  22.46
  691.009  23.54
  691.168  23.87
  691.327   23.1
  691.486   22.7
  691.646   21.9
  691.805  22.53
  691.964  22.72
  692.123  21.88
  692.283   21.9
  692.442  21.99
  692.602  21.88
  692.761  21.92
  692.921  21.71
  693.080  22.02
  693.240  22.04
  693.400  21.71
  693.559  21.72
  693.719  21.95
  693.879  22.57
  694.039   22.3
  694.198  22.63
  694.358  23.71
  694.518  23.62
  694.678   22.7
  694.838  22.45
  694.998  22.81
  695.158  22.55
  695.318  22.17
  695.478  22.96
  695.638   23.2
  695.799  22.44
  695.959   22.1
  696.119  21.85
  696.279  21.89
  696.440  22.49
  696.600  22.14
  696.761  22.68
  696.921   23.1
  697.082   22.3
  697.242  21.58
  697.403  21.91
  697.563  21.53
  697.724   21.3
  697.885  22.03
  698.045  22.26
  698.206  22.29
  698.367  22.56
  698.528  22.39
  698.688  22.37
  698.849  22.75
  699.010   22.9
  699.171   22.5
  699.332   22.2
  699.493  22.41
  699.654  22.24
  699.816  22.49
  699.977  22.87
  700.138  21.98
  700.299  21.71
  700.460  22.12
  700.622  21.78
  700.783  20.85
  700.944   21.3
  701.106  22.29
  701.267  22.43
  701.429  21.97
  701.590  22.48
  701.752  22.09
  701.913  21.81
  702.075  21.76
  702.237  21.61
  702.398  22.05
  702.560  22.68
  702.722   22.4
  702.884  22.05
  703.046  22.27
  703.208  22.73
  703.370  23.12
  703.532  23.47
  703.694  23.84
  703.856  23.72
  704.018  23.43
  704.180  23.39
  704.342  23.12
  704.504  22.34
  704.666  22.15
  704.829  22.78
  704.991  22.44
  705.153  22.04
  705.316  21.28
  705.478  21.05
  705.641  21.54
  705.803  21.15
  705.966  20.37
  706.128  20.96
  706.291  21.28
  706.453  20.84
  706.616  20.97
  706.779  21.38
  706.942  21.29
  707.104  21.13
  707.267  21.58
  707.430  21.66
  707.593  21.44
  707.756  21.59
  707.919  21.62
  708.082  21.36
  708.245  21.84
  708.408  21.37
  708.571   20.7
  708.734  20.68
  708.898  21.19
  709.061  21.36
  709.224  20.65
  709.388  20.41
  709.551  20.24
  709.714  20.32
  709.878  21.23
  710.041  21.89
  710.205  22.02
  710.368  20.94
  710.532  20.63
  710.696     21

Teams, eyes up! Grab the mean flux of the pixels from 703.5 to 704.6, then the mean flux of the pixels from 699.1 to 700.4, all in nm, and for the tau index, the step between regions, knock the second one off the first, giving 1.0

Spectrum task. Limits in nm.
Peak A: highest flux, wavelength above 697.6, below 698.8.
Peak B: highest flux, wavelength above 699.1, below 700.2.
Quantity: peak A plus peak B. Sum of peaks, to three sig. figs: 45.4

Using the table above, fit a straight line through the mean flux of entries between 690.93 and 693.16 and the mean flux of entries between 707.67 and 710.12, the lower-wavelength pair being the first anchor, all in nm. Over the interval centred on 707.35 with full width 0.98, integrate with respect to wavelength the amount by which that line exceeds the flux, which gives -0.2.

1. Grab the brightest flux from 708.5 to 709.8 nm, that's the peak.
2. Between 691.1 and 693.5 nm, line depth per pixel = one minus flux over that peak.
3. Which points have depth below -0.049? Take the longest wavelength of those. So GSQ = 691.964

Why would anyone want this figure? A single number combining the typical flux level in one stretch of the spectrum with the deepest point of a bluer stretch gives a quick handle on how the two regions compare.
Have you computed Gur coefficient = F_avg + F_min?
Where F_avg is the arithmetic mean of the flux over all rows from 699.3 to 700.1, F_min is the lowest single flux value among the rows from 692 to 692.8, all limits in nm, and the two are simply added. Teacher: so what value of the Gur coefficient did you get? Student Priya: 44.3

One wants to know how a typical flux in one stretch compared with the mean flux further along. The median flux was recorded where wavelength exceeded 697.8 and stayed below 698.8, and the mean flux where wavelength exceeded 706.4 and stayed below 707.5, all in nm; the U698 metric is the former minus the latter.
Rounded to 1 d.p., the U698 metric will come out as 1.1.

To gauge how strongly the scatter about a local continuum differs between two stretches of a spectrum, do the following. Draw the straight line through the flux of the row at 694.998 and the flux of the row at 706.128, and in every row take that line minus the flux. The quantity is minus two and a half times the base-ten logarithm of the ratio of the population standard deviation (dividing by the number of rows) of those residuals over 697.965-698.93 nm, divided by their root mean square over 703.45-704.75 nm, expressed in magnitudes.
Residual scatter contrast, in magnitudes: 2.45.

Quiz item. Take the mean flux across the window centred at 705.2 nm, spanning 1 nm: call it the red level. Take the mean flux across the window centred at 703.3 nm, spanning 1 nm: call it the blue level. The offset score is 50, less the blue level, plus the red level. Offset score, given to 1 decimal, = 48.9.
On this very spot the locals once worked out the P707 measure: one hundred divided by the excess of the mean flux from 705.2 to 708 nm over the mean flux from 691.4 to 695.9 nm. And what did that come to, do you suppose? -88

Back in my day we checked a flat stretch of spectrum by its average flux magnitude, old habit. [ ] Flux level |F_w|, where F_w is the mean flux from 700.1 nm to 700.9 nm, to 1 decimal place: 21.7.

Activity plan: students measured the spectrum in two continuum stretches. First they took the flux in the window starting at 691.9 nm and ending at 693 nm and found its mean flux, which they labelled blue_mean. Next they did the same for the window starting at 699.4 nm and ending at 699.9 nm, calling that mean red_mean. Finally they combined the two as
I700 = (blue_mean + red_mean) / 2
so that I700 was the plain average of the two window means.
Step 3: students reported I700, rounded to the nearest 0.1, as 22.2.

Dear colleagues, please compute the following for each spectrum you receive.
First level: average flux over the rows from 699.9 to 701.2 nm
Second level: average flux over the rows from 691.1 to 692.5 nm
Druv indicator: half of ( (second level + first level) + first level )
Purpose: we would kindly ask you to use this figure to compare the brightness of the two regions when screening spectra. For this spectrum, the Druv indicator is 33.1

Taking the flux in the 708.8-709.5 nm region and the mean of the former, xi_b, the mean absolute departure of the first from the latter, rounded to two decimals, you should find 0.37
